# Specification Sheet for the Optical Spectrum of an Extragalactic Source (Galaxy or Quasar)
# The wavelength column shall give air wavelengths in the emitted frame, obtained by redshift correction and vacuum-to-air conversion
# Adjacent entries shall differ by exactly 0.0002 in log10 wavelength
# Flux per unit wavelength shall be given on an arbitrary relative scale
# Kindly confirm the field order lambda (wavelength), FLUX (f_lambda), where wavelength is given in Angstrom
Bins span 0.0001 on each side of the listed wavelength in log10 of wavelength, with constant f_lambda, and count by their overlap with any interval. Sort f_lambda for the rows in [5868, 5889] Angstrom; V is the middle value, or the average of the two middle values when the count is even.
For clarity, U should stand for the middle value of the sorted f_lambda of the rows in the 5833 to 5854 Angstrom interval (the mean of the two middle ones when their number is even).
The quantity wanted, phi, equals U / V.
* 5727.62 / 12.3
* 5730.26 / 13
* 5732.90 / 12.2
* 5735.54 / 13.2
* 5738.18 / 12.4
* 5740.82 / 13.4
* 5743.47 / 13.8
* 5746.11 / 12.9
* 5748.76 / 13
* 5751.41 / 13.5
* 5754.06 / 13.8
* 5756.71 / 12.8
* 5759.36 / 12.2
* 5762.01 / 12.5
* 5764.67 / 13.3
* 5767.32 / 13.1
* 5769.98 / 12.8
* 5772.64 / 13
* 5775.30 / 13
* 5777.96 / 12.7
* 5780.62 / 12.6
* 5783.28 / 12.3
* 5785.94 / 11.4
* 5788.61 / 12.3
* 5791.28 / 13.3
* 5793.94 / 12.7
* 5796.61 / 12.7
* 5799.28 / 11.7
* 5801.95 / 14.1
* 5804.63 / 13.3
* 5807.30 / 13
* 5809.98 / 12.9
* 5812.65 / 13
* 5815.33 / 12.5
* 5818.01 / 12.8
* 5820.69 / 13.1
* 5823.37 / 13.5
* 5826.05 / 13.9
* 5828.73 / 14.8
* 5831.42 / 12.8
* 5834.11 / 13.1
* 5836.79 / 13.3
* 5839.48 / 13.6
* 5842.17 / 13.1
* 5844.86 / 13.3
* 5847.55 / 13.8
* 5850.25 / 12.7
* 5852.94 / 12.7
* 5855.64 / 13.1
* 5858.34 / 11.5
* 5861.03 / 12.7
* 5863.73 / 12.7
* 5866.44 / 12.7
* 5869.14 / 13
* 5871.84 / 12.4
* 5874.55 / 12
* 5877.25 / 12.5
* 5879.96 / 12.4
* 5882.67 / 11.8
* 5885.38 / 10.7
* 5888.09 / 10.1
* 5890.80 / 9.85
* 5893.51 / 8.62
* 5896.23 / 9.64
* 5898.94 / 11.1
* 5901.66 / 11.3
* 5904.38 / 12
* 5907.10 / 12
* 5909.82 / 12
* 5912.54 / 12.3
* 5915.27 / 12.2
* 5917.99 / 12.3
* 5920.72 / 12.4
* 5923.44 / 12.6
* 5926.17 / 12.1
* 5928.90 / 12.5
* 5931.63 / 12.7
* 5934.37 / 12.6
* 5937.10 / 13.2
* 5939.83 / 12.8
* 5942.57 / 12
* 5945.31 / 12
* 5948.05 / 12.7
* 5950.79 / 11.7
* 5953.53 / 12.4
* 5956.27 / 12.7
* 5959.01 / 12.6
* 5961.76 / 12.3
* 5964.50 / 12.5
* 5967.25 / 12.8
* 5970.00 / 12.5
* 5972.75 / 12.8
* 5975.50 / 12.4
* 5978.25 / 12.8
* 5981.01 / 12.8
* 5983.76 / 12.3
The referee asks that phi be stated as 1.082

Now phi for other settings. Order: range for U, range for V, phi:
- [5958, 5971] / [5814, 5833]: 0.954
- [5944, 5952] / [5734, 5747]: 0.909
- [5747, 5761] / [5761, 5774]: 1.000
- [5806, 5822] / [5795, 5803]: 1.020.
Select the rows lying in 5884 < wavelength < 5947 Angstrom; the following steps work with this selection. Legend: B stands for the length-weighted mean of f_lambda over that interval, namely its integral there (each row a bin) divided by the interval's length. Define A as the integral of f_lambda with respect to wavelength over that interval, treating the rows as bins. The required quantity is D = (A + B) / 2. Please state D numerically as 375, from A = 737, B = 11.7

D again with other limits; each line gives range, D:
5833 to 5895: 385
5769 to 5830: 401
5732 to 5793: 398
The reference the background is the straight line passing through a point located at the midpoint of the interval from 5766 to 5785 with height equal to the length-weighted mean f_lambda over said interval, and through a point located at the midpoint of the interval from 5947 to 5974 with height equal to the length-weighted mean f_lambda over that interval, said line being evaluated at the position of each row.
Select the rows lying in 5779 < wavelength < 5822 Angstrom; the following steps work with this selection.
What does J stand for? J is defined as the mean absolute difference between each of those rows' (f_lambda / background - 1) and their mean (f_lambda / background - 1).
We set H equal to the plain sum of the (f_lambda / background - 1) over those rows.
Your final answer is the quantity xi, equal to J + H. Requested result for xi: 0.05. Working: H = 0.0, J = 0.037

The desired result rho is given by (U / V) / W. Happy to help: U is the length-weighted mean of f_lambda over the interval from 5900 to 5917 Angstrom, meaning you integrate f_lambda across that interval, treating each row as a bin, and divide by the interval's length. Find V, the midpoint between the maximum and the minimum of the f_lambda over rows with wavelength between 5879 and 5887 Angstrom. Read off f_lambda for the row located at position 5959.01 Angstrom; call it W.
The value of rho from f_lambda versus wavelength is 0.082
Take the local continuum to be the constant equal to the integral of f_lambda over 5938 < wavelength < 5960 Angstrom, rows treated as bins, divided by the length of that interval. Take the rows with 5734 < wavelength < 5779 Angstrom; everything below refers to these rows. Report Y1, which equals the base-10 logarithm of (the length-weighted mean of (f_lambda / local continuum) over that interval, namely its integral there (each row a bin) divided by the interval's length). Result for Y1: 0.022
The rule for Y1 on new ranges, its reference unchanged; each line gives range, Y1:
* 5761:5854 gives 0.021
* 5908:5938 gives 0.002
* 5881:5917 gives -0.048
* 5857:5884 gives 0.000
